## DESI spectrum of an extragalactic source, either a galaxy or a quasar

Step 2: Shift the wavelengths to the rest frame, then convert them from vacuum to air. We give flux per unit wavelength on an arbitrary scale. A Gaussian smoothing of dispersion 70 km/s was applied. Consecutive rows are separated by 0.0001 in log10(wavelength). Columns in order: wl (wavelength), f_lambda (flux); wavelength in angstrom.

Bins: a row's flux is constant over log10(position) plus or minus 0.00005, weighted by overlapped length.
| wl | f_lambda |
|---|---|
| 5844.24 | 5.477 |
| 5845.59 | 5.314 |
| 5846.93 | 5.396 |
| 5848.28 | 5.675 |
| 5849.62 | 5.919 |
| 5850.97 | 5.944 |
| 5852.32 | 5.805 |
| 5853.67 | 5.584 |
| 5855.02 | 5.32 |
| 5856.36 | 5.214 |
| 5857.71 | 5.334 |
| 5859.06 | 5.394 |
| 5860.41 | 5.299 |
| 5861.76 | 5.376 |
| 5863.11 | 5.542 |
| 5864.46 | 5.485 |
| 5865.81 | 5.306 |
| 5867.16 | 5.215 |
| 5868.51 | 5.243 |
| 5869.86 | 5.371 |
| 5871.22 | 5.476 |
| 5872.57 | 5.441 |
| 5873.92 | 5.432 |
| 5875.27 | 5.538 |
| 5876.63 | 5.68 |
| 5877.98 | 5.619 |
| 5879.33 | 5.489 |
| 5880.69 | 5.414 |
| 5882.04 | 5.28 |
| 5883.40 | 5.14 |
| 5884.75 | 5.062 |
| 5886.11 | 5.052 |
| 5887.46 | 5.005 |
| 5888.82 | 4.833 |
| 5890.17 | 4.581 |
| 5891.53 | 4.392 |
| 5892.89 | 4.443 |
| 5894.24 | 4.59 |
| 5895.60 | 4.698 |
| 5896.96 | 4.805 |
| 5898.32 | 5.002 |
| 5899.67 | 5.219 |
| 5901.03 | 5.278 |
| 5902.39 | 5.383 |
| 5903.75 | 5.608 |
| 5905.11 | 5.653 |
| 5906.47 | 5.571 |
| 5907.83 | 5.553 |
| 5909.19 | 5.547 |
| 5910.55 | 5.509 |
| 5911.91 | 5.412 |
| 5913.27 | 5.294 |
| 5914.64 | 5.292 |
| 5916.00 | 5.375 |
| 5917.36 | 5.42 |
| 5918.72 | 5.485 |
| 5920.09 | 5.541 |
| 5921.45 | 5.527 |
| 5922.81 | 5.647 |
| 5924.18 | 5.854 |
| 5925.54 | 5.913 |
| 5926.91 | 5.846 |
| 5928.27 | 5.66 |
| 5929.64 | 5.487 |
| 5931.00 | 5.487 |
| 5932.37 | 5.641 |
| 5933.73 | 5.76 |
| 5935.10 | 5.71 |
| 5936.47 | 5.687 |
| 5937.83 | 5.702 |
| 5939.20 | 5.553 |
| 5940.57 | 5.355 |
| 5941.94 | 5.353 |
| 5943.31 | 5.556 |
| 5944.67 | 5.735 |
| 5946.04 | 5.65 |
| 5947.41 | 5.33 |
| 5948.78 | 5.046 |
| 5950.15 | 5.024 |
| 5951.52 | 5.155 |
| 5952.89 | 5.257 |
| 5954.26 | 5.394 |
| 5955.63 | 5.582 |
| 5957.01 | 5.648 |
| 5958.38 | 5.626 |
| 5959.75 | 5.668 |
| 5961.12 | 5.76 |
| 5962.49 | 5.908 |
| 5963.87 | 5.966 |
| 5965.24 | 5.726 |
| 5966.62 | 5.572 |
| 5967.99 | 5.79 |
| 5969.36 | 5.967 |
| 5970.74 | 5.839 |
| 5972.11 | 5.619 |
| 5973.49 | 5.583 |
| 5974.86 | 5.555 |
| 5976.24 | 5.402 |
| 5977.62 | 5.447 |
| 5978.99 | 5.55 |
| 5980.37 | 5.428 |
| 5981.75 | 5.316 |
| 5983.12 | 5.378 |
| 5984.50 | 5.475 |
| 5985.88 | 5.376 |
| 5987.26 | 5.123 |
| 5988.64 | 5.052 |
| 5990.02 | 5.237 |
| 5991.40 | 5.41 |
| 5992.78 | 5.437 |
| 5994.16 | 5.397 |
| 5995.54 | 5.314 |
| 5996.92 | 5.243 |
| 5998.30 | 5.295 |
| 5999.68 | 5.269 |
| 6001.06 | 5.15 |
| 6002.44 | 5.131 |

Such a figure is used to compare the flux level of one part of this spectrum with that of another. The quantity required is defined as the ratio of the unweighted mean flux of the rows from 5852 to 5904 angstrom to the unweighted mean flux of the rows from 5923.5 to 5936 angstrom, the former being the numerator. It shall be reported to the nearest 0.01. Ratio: 0.92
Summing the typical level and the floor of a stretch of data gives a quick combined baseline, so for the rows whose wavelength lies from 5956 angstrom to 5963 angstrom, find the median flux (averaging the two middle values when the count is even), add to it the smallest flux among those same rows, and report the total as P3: 11.3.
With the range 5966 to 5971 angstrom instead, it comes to 11.4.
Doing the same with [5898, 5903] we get 10.3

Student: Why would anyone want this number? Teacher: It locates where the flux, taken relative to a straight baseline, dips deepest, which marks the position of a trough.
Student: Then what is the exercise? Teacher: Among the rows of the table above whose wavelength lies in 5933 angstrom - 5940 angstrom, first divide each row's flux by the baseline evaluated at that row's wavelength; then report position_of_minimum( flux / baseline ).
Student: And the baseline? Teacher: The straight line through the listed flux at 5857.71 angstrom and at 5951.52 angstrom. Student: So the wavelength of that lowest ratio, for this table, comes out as 5939.20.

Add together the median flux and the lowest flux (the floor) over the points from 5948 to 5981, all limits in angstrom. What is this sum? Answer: 10.6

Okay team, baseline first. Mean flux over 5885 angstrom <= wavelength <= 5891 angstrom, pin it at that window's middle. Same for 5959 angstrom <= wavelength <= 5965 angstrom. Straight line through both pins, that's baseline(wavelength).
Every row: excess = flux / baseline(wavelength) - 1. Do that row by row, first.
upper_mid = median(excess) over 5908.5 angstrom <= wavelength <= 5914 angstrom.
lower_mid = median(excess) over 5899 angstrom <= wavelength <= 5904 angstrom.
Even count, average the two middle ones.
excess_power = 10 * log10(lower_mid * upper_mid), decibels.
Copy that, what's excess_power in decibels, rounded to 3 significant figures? -24.9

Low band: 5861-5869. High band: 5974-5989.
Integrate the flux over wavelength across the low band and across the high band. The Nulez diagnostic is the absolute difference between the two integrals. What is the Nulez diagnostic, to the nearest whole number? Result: 38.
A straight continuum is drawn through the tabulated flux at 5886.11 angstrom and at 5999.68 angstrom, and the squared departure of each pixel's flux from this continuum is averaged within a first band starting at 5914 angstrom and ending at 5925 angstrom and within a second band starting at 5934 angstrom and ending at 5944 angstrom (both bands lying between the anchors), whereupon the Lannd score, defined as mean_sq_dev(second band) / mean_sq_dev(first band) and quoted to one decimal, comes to 1.0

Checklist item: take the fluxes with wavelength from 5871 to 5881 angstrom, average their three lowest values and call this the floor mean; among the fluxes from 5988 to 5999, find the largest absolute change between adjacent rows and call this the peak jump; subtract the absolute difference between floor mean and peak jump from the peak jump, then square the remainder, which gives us 25.6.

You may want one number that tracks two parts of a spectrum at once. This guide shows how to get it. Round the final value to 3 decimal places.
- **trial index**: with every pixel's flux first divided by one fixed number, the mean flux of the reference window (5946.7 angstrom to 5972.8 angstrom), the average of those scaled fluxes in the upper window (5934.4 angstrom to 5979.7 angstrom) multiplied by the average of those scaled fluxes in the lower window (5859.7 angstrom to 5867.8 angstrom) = 0.963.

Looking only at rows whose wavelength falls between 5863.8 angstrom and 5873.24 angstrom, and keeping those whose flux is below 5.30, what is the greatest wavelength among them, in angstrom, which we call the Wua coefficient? 5868.51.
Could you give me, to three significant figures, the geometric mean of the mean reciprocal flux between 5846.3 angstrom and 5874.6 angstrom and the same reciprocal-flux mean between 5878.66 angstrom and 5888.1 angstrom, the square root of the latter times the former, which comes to 0.188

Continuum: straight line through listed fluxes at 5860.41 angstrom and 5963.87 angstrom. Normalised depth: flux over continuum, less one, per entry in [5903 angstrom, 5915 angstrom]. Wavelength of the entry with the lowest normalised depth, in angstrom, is 5914.64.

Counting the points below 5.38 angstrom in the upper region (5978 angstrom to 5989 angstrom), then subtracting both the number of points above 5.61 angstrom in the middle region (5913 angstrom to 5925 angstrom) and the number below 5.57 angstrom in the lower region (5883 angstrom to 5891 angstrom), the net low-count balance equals -3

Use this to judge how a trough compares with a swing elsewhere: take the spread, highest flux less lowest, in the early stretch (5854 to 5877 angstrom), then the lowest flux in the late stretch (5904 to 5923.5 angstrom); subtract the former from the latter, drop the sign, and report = 4.8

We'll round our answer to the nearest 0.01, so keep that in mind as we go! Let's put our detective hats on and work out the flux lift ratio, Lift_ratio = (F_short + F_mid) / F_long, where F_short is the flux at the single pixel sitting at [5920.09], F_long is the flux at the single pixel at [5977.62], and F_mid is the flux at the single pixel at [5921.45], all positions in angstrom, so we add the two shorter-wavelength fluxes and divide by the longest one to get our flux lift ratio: 2.03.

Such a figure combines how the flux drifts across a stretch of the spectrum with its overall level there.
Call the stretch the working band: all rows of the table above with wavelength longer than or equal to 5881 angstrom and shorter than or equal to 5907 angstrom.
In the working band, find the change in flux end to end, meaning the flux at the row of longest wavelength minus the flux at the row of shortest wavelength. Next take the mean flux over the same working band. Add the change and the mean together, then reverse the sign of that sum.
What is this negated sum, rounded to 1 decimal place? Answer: -5.3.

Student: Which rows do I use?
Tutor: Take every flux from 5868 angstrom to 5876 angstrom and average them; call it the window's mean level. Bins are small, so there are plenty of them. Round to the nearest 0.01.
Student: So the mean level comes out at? 5.42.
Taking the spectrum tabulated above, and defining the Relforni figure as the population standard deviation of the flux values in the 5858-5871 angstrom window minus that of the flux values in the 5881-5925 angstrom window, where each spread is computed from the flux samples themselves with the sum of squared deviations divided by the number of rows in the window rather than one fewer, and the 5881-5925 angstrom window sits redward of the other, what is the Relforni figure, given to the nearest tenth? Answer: -0.3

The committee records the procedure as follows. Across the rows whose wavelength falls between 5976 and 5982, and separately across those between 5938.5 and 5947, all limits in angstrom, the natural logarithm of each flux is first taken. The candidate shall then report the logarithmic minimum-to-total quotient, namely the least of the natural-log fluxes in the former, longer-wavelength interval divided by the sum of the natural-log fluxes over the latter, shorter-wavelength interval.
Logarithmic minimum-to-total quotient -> 0.16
